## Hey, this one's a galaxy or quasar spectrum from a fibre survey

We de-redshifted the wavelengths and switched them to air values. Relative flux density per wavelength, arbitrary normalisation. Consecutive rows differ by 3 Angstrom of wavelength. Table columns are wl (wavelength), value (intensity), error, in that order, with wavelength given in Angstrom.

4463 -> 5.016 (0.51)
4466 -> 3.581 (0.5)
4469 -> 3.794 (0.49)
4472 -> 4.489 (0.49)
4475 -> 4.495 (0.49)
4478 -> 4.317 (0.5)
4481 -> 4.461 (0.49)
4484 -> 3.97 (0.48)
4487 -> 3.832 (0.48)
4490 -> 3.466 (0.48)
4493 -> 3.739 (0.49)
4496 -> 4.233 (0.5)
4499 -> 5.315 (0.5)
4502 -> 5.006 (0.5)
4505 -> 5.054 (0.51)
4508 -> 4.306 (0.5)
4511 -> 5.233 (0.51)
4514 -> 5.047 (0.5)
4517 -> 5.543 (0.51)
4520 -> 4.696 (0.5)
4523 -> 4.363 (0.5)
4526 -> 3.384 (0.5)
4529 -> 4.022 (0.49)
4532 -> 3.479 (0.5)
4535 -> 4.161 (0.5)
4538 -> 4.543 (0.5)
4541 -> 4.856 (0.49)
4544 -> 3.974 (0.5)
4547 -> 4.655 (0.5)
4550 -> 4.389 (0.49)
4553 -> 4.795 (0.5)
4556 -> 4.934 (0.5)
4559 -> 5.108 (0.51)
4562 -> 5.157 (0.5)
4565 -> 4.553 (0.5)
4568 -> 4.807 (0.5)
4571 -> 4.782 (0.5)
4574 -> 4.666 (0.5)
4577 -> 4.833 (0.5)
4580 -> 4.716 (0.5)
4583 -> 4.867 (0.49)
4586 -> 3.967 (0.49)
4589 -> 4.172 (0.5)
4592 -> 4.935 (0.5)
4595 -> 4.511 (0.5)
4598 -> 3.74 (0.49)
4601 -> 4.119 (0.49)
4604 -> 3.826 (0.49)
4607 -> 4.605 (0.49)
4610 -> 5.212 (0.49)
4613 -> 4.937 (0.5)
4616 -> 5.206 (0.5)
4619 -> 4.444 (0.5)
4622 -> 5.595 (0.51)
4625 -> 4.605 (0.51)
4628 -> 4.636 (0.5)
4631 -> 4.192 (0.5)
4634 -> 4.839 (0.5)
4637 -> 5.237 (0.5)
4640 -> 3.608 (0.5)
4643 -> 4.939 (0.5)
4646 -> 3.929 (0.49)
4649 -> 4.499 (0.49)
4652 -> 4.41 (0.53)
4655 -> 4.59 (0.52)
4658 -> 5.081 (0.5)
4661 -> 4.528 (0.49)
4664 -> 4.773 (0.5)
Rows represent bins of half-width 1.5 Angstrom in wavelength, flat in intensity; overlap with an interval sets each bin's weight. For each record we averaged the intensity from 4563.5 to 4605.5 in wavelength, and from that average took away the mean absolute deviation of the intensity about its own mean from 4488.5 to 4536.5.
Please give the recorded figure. 3.9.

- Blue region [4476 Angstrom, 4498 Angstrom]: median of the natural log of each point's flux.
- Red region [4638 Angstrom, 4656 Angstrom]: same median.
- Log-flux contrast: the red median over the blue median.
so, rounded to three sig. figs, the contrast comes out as 1.08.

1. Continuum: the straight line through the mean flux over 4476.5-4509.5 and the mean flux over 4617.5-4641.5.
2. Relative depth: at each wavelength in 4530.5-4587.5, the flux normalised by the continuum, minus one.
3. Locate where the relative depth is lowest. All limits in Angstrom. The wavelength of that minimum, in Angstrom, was 4532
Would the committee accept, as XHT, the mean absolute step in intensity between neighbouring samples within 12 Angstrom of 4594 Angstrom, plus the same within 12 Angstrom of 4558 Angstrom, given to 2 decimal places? 0.80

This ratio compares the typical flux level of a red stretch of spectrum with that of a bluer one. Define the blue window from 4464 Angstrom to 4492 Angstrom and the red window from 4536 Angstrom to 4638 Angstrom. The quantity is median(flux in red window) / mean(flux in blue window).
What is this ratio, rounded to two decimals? 1.16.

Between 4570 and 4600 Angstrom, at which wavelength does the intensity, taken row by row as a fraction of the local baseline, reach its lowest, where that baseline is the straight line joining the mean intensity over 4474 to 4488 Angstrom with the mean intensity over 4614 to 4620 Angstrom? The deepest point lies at 4598 Angstrom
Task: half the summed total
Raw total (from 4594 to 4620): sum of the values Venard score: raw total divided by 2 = 20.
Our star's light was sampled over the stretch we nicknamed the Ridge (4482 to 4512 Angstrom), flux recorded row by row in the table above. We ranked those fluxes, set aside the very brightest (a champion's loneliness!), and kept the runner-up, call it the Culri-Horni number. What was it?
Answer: 5.233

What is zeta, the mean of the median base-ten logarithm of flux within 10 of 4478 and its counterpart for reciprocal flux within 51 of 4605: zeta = 0.425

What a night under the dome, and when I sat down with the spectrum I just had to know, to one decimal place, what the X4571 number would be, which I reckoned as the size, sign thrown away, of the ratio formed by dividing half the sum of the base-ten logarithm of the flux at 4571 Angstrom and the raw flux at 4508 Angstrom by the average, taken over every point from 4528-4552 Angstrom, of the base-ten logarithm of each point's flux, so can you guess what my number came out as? 4.0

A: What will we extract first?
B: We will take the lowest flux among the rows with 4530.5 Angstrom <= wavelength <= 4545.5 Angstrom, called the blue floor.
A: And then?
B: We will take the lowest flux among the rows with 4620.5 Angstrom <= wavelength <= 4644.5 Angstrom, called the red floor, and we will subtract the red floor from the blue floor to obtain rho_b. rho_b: -0.13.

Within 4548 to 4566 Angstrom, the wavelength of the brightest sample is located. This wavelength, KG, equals 4562 Angstrom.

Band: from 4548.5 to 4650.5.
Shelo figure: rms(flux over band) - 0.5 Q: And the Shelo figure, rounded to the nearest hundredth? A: 4.15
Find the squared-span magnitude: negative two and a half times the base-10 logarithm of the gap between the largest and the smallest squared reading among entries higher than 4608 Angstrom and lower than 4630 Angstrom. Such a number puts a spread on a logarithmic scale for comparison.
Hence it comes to -2.66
